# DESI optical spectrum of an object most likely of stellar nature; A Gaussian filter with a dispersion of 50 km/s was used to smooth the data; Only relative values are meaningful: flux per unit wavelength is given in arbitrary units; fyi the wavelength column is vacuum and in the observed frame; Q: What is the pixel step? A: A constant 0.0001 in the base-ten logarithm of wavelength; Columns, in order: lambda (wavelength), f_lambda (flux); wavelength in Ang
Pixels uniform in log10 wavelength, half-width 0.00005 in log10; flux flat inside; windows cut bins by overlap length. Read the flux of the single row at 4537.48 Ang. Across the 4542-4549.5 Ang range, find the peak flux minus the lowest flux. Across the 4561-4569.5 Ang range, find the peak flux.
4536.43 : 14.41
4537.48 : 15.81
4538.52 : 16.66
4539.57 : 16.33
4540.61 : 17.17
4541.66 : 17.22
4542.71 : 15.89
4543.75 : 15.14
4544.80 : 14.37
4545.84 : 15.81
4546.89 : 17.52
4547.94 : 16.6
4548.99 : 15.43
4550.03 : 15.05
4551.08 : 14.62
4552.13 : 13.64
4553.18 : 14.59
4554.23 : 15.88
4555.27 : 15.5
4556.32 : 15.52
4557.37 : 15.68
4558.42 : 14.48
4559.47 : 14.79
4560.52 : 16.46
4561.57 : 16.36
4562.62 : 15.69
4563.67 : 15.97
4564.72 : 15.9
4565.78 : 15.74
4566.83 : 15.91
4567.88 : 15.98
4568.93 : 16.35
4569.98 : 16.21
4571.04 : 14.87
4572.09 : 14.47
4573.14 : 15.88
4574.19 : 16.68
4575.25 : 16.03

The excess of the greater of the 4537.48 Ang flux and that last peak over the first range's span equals 13.2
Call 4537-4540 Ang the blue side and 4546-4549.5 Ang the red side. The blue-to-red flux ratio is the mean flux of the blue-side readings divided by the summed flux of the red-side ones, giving 0.328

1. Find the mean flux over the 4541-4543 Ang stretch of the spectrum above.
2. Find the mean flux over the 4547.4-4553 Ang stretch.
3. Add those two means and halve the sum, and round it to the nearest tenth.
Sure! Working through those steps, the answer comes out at 15.8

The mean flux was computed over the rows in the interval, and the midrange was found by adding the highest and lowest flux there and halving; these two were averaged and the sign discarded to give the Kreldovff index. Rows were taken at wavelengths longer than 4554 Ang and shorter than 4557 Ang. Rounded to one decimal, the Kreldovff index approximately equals 15.7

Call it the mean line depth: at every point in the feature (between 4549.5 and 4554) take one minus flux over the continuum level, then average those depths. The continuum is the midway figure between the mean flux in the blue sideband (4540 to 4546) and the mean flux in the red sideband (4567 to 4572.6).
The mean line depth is 0.08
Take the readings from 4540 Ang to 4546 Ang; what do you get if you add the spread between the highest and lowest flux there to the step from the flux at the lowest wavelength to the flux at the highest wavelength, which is 1.5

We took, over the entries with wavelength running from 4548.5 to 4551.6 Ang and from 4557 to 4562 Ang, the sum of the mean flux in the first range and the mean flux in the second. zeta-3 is 30.6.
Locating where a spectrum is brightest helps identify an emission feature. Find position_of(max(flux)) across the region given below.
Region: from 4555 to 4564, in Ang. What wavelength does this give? 4560.52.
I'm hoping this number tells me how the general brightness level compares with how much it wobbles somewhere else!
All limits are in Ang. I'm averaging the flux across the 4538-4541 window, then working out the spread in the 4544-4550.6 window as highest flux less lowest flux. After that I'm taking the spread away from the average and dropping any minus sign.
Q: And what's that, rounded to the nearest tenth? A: 13.6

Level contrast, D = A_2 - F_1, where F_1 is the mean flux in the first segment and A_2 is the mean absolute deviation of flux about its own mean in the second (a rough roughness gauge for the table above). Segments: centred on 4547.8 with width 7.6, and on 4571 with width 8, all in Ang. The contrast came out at -15.0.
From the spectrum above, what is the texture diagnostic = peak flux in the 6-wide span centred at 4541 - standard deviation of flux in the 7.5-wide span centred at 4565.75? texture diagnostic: 17.0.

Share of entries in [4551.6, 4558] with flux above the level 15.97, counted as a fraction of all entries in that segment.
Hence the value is 0.0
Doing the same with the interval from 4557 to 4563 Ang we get 0.3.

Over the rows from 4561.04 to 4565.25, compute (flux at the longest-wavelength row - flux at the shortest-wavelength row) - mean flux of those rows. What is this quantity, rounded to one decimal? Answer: -16.4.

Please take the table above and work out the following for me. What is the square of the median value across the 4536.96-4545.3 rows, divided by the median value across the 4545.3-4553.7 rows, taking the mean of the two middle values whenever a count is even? 17.0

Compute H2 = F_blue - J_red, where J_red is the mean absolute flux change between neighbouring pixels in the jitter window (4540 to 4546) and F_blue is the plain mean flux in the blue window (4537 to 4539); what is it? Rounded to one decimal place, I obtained 15.4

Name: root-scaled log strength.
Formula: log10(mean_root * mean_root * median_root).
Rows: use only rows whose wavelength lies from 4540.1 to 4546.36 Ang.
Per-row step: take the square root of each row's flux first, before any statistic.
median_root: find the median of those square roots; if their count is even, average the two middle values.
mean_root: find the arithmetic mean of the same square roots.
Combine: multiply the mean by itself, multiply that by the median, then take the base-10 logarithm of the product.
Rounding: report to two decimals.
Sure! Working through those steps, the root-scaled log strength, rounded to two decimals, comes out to 1.80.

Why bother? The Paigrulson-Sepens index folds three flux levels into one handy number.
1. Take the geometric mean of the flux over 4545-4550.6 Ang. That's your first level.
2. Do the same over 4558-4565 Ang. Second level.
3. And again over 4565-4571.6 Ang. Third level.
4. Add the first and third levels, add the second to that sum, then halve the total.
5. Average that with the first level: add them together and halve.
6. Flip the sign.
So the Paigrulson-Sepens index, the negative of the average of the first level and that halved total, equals -19.91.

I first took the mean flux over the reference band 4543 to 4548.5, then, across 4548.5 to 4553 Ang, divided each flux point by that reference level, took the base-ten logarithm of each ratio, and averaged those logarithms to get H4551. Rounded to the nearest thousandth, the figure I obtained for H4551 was -0.035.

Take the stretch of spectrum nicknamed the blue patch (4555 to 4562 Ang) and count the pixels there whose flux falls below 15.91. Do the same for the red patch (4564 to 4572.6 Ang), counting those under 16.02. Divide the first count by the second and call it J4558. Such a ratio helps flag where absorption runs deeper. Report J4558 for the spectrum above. 0.83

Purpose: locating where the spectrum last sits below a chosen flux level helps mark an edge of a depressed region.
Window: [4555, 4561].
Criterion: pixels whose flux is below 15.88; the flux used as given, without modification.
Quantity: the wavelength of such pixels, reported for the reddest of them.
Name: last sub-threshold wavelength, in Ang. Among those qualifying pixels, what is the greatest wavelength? 4559.47 Ang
